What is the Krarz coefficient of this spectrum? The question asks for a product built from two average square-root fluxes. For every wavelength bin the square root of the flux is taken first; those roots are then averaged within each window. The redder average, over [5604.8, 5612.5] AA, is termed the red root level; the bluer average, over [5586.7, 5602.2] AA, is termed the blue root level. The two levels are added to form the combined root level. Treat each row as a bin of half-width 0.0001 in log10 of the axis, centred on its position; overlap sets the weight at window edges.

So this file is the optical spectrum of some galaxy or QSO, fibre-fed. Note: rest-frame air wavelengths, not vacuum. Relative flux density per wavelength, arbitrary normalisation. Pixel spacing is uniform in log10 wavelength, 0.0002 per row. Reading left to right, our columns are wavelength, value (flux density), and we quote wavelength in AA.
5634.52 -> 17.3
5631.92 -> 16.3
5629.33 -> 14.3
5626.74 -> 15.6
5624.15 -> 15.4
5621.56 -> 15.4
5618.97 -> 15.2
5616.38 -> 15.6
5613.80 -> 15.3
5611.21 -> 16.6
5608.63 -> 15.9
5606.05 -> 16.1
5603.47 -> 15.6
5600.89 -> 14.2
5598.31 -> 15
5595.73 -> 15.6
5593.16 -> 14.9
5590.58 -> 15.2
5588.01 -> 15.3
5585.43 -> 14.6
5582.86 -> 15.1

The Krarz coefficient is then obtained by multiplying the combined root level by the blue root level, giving 30.6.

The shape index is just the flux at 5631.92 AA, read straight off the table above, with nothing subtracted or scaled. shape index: 16.3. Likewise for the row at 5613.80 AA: 15.3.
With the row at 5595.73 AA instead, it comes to 15.6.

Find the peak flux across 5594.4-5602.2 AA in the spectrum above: 15.6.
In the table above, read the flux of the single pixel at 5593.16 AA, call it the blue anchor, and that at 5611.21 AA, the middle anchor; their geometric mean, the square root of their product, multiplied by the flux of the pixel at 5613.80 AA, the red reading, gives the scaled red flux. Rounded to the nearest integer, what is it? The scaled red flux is 241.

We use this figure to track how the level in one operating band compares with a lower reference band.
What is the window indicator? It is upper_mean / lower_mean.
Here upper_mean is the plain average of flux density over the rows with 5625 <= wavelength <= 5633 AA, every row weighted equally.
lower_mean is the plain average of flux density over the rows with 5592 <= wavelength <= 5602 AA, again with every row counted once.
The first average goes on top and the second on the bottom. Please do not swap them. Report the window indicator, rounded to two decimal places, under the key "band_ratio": 1.03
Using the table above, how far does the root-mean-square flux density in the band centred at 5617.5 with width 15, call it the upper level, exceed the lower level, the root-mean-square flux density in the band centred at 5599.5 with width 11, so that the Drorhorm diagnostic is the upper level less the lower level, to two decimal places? 0.48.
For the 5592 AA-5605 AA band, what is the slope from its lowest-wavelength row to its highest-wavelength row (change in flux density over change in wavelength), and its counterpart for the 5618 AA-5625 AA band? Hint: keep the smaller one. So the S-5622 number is 0.039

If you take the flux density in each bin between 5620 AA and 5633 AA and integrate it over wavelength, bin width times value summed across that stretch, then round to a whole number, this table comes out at 200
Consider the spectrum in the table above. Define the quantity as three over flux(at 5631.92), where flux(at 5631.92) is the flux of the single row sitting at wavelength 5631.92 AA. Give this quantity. 0.184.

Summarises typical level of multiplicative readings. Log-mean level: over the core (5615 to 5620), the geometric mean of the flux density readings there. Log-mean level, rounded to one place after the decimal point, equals 15.4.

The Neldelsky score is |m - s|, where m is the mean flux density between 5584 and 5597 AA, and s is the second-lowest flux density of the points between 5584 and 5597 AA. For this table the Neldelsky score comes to 0.22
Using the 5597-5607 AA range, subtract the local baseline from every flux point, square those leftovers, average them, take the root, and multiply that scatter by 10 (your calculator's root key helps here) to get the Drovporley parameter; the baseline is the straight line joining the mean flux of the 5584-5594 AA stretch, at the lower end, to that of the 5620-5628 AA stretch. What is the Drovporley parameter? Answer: 6.8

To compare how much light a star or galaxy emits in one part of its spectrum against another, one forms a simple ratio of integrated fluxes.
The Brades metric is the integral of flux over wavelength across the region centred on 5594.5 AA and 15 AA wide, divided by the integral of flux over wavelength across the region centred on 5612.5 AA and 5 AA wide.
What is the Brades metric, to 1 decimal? 2.8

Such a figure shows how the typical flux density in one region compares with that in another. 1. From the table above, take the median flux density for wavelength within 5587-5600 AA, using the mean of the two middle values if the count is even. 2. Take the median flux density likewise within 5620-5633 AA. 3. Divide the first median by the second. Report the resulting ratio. 0.99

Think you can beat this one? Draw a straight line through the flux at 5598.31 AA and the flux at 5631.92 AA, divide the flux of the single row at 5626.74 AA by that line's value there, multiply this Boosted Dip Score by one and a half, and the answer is 1.45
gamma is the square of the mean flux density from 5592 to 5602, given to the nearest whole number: 223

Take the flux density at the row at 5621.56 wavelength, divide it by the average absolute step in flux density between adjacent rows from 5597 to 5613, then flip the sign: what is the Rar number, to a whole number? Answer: -21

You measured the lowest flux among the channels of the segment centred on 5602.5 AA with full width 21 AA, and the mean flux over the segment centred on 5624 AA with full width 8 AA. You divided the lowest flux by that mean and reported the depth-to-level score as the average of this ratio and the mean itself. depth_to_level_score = 8.19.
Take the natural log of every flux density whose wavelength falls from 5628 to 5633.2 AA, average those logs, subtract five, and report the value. -2.27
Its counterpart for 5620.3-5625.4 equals -2.27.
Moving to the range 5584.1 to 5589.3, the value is -2.30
